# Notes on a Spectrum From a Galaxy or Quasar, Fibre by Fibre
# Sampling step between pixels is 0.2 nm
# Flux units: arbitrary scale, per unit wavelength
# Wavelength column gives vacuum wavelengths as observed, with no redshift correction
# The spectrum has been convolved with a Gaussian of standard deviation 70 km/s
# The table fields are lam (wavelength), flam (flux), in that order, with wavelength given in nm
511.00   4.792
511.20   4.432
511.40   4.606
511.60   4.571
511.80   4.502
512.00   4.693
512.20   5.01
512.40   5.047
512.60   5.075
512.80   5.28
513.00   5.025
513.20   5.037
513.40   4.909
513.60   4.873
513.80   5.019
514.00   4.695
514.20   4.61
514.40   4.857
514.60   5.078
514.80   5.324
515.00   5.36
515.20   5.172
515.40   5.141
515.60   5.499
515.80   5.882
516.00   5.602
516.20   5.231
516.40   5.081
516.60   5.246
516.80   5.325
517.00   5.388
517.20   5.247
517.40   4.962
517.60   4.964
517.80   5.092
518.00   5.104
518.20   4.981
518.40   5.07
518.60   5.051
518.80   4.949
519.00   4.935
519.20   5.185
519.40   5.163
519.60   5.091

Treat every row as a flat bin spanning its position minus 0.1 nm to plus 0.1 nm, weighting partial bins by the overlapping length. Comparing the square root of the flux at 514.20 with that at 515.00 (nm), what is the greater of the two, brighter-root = 2.32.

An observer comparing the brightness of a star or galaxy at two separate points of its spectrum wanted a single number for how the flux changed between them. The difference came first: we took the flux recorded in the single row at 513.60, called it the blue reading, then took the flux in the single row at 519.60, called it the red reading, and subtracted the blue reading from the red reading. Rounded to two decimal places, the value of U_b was 0.22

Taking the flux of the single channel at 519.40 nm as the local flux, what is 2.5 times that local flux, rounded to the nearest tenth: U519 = 12.9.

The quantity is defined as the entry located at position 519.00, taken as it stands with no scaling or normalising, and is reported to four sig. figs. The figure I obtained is 4.935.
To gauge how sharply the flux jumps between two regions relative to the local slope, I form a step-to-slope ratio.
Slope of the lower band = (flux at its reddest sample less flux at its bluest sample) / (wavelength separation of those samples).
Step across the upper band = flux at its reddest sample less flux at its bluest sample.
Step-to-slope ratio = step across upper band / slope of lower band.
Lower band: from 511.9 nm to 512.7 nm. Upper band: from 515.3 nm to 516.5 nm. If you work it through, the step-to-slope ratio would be -0.09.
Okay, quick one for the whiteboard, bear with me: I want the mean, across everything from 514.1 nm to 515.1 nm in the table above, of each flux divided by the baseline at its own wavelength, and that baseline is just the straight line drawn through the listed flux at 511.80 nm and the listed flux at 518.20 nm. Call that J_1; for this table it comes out 1.07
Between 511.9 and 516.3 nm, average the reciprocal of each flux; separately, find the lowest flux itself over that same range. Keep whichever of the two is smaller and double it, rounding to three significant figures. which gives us 0.393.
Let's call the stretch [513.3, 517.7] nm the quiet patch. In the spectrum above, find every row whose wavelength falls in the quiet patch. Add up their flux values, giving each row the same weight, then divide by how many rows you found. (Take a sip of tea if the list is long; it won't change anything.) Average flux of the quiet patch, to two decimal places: 5.16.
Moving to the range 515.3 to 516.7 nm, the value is 5.38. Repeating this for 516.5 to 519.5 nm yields 5.11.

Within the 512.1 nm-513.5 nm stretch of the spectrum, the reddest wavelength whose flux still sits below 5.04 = 513.40 nm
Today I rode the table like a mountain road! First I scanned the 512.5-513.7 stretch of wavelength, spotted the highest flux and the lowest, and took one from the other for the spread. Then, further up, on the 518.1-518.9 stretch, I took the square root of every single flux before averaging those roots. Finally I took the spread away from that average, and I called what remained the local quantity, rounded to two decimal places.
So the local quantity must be 1.83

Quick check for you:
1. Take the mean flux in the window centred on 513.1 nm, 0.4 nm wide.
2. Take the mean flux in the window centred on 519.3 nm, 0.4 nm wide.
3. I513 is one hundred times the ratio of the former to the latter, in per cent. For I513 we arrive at 97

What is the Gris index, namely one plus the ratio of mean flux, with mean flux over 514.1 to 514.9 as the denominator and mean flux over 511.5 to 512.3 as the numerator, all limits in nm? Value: 1.94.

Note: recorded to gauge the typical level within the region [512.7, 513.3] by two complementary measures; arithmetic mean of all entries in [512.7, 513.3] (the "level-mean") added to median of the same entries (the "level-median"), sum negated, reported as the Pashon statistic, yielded -10.2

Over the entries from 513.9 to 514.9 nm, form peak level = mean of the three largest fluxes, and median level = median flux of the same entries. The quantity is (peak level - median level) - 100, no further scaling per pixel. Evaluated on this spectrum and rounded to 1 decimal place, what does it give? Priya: -99.8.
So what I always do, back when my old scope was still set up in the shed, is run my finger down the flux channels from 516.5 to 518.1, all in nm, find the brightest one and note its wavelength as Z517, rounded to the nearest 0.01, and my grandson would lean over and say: 517.00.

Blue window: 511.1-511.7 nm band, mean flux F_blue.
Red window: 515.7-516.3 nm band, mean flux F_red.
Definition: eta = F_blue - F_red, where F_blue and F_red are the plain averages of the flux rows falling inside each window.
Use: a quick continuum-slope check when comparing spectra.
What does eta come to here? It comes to -1.04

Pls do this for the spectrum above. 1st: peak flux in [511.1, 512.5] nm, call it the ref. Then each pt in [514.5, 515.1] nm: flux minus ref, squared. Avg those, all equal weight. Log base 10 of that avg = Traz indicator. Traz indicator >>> -1.23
